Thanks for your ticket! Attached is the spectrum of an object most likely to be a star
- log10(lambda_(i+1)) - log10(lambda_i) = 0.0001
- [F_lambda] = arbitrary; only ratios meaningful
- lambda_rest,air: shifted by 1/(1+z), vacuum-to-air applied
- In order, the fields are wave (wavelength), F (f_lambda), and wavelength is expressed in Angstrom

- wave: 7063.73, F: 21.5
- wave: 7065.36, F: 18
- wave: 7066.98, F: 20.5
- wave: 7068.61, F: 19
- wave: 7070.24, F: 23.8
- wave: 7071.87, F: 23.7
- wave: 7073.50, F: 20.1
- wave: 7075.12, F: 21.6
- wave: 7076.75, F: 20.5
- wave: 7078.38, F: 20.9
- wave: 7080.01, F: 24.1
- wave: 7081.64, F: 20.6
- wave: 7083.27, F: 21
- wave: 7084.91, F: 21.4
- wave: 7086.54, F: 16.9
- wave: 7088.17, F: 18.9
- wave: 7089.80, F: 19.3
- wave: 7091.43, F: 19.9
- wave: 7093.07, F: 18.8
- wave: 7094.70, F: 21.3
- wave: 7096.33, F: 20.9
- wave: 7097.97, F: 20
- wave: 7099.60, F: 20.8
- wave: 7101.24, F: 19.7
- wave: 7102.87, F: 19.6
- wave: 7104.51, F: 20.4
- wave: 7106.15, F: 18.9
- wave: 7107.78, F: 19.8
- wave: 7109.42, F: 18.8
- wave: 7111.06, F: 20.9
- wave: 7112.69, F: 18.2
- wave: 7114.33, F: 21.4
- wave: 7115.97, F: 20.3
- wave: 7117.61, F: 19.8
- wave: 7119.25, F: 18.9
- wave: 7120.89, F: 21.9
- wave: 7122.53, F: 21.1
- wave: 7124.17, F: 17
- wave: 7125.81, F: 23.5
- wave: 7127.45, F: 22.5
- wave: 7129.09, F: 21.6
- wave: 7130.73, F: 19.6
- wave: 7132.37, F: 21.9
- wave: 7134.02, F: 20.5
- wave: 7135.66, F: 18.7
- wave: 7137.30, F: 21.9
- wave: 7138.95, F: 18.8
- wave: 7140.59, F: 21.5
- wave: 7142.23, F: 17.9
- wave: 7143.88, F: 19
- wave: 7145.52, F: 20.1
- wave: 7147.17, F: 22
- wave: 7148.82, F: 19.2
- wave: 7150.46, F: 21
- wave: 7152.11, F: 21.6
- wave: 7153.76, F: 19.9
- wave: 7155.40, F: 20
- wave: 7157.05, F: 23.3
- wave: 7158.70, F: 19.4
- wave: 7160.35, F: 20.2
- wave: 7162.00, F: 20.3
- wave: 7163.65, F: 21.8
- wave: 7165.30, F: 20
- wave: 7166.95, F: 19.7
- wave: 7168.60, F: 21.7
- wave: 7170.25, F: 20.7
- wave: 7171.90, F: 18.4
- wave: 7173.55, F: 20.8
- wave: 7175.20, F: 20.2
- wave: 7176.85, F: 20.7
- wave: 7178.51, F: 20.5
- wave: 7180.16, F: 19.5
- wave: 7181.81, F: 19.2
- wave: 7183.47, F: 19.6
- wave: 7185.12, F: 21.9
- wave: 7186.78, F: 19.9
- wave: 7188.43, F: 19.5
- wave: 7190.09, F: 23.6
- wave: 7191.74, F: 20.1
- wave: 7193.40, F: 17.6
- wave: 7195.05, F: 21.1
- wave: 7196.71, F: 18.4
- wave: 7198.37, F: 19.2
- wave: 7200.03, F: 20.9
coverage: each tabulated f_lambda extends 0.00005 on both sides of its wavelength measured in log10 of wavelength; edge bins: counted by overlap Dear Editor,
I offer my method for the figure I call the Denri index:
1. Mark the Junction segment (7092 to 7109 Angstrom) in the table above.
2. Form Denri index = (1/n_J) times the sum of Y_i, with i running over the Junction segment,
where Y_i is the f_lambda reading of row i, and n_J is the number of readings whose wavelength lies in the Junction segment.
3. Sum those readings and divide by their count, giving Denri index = 20.0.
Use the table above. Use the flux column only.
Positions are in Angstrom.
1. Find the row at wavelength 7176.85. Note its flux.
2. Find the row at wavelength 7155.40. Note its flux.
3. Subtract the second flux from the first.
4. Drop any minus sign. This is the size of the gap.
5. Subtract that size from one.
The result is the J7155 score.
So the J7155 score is 0.3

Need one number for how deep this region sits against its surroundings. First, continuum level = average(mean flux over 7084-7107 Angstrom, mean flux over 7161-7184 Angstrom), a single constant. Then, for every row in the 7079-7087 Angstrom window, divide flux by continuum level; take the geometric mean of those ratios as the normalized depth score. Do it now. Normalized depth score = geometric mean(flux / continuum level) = 1.03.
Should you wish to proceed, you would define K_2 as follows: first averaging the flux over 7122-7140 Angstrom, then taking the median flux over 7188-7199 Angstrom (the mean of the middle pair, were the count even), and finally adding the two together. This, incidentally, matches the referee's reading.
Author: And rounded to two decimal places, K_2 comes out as 40.15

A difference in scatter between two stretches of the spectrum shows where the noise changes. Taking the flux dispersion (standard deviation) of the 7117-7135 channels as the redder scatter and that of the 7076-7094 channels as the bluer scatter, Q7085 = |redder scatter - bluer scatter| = 0.01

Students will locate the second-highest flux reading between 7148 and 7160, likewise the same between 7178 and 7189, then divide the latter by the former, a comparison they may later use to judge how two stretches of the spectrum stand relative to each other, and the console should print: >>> 0.95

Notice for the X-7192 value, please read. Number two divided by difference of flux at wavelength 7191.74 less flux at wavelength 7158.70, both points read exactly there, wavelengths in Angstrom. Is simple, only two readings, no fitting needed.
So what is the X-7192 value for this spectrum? 2.9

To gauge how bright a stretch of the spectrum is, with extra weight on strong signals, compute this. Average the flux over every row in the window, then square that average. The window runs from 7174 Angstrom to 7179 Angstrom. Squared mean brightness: 419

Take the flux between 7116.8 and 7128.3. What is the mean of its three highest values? 22.6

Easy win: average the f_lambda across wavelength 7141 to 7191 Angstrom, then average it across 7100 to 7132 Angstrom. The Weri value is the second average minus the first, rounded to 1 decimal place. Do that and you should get -0.2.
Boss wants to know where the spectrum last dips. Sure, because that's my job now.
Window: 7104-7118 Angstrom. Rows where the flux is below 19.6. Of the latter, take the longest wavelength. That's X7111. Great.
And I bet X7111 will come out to 7112.69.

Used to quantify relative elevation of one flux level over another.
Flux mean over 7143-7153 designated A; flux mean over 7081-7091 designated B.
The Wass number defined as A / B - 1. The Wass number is 0.04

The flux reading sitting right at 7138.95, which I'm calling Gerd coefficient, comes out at 18.8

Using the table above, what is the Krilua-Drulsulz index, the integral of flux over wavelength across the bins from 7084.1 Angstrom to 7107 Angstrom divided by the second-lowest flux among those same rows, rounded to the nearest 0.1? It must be 24.1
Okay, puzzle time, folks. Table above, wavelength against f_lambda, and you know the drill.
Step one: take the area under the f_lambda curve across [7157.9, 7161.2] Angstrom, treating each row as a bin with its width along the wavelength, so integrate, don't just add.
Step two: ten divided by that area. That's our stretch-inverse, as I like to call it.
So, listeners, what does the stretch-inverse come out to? 0.15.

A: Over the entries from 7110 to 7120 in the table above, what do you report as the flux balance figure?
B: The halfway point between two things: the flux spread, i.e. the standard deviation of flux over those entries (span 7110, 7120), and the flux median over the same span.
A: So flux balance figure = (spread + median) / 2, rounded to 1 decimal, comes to 10.6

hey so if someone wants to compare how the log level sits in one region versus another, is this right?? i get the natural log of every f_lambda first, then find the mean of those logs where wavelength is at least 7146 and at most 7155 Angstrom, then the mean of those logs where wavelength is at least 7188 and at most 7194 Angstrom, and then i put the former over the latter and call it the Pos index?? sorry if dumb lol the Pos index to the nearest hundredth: 1.01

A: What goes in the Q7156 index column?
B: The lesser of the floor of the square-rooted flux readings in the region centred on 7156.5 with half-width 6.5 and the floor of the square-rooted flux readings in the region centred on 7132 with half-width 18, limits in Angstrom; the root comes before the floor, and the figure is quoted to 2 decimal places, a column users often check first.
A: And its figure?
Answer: 4.12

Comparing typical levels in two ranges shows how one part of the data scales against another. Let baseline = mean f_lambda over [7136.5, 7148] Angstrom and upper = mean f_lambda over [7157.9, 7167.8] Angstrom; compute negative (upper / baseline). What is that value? -1.00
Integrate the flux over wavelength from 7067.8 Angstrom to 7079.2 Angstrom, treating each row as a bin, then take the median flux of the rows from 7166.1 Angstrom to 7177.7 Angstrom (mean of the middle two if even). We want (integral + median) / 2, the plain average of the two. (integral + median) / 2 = 132.2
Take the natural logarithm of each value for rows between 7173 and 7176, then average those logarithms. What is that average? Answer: 3.02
